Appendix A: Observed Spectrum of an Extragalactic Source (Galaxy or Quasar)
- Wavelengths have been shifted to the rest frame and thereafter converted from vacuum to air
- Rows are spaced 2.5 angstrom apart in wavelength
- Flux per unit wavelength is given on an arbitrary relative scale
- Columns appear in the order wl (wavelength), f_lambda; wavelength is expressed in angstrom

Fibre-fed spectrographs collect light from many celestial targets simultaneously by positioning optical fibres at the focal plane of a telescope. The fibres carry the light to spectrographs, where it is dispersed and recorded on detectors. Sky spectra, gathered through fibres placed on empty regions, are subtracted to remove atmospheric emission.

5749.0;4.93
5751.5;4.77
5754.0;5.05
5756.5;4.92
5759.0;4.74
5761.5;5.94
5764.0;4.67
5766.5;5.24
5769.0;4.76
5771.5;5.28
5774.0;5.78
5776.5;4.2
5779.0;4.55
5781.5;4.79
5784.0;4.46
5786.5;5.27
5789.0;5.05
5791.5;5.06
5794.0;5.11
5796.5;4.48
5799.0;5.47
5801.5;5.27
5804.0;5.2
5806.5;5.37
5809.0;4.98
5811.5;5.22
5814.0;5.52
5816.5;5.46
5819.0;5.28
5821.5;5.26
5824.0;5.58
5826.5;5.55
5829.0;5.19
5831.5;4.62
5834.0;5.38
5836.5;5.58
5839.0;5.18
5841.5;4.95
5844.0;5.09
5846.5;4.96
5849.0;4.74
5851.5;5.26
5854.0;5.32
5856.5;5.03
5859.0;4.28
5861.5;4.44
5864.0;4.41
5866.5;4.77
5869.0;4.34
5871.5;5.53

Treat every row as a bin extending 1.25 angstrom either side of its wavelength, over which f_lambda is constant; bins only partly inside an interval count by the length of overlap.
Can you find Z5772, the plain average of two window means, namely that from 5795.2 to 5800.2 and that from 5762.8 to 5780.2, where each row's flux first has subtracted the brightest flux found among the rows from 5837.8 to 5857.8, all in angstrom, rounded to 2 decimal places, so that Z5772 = -0.37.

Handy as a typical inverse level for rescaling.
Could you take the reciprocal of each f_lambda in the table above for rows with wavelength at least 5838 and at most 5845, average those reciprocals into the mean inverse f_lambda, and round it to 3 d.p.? 0.197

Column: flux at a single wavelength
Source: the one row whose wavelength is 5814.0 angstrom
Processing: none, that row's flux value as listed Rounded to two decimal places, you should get 5.52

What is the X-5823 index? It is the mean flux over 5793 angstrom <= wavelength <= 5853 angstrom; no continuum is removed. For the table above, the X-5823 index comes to 5.20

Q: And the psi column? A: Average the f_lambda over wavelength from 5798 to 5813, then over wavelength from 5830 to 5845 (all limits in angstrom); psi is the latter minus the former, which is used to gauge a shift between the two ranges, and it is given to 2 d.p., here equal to -0.12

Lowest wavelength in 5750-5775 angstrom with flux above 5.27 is 5761.5 angstrom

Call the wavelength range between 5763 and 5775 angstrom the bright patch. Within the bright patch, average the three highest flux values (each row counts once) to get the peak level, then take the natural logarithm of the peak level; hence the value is 1.69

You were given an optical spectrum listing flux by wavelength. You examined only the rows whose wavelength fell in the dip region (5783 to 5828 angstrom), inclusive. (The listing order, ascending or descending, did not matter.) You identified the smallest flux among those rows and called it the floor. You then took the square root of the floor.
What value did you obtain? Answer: 2.11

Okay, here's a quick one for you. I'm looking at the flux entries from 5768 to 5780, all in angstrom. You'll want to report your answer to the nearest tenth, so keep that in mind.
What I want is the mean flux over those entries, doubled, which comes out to 9.8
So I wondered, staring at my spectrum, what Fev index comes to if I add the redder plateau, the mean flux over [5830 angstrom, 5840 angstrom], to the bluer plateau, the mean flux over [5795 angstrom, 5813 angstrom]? 10.3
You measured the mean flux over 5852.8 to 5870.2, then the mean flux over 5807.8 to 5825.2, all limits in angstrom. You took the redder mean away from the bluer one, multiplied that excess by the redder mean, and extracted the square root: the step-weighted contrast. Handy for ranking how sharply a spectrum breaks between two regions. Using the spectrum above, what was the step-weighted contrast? 1.77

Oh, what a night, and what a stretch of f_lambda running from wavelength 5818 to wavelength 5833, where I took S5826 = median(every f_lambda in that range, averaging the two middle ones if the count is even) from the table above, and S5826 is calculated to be 5.27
